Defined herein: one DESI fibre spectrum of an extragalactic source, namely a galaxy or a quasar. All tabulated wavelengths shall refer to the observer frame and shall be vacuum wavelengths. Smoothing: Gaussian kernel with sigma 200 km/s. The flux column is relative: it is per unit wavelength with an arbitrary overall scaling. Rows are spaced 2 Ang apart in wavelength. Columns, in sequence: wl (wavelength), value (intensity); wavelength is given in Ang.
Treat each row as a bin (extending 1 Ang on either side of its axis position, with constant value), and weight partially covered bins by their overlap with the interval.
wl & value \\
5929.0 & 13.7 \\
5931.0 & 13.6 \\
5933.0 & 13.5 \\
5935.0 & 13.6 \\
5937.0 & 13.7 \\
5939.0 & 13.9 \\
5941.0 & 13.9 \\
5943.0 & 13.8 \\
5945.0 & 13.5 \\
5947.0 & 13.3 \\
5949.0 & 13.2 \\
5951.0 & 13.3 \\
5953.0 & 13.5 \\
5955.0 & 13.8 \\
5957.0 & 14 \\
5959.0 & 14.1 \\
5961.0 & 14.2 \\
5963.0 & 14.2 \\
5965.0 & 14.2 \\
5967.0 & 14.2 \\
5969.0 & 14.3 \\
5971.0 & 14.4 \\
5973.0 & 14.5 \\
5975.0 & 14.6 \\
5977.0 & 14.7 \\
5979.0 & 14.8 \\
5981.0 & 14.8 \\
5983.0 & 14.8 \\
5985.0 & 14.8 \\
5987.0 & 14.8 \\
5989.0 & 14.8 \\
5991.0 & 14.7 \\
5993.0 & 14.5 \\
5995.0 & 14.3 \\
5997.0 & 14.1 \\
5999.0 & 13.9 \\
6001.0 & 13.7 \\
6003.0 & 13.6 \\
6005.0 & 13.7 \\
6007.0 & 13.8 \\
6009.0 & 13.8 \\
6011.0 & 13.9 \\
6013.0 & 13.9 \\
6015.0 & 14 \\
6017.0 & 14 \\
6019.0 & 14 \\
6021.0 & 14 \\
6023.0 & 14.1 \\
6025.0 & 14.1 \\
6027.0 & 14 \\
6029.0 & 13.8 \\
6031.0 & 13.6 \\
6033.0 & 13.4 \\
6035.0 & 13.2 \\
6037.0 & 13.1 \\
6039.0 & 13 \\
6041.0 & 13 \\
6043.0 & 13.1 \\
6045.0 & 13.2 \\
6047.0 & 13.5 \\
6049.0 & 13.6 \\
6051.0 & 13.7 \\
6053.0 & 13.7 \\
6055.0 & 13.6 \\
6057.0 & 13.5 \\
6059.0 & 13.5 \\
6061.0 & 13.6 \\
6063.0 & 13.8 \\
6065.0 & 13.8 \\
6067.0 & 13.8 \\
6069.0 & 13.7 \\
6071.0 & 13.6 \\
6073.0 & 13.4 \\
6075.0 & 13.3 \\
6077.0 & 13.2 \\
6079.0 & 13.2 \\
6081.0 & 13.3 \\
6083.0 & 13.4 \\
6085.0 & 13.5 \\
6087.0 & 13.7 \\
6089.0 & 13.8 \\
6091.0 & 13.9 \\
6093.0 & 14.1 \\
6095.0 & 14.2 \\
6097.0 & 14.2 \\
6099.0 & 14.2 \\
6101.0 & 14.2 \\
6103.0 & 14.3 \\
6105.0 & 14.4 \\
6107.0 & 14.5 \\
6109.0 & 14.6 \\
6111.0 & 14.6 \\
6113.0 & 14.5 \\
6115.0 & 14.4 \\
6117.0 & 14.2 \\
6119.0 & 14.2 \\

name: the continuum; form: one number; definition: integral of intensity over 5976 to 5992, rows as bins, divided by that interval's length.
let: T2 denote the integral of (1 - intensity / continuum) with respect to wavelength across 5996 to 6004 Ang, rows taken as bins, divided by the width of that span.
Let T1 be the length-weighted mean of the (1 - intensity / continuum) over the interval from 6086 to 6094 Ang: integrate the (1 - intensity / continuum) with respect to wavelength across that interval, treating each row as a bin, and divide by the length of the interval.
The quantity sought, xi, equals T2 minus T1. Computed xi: 0.003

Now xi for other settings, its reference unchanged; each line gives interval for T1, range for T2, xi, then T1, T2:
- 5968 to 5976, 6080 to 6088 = 0.066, 0.02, 0.09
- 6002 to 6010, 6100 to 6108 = -0.042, 0.07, 0.03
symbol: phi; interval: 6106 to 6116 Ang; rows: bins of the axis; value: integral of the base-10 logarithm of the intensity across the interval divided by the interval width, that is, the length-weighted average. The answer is 1.16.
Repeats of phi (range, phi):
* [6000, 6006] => 1.14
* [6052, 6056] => 1.14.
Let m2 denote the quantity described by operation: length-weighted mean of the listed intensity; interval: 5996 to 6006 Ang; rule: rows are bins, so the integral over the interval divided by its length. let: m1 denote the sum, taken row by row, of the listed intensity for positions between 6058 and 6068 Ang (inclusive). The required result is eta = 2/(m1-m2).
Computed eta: 0.0366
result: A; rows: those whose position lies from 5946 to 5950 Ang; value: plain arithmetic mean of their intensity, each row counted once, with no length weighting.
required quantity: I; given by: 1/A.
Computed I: 0.075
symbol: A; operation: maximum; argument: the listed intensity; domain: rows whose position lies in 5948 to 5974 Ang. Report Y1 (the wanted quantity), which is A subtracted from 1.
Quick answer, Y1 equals -13.5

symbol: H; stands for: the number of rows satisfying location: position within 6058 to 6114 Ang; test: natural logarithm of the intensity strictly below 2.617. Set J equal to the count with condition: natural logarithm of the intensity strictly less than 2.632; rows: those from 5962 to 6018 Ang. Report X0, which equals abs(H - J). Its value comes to 2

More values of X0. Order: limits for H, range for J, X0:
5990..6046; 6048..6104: 13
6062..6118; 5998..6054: 13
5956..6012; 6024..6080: 25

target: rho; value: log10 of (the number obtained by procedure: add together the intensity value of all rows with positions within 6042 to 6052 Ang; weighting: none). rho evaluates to 1.83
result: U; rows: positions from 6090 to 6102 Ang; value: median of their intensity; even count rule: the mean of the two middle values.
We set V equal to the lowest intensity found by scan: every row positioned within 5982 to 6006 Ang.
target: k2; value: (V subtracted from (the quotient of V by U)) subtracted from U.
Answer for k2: 26.8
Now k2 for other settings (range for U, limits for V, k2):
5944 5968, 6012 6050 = 26.0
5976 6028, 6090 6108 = 27.0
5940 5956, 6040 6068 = 25.5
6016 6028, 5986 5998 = 27.1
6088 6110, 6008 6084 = 26.3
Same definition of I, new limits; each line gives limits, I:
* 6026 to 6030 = 0.072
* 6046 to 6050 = 0.074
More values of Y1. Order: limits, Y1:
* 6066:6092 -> -12.9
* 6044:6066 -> -12.8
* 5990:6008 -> -13.7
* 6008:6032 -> -13.1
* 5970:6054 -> -13.8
